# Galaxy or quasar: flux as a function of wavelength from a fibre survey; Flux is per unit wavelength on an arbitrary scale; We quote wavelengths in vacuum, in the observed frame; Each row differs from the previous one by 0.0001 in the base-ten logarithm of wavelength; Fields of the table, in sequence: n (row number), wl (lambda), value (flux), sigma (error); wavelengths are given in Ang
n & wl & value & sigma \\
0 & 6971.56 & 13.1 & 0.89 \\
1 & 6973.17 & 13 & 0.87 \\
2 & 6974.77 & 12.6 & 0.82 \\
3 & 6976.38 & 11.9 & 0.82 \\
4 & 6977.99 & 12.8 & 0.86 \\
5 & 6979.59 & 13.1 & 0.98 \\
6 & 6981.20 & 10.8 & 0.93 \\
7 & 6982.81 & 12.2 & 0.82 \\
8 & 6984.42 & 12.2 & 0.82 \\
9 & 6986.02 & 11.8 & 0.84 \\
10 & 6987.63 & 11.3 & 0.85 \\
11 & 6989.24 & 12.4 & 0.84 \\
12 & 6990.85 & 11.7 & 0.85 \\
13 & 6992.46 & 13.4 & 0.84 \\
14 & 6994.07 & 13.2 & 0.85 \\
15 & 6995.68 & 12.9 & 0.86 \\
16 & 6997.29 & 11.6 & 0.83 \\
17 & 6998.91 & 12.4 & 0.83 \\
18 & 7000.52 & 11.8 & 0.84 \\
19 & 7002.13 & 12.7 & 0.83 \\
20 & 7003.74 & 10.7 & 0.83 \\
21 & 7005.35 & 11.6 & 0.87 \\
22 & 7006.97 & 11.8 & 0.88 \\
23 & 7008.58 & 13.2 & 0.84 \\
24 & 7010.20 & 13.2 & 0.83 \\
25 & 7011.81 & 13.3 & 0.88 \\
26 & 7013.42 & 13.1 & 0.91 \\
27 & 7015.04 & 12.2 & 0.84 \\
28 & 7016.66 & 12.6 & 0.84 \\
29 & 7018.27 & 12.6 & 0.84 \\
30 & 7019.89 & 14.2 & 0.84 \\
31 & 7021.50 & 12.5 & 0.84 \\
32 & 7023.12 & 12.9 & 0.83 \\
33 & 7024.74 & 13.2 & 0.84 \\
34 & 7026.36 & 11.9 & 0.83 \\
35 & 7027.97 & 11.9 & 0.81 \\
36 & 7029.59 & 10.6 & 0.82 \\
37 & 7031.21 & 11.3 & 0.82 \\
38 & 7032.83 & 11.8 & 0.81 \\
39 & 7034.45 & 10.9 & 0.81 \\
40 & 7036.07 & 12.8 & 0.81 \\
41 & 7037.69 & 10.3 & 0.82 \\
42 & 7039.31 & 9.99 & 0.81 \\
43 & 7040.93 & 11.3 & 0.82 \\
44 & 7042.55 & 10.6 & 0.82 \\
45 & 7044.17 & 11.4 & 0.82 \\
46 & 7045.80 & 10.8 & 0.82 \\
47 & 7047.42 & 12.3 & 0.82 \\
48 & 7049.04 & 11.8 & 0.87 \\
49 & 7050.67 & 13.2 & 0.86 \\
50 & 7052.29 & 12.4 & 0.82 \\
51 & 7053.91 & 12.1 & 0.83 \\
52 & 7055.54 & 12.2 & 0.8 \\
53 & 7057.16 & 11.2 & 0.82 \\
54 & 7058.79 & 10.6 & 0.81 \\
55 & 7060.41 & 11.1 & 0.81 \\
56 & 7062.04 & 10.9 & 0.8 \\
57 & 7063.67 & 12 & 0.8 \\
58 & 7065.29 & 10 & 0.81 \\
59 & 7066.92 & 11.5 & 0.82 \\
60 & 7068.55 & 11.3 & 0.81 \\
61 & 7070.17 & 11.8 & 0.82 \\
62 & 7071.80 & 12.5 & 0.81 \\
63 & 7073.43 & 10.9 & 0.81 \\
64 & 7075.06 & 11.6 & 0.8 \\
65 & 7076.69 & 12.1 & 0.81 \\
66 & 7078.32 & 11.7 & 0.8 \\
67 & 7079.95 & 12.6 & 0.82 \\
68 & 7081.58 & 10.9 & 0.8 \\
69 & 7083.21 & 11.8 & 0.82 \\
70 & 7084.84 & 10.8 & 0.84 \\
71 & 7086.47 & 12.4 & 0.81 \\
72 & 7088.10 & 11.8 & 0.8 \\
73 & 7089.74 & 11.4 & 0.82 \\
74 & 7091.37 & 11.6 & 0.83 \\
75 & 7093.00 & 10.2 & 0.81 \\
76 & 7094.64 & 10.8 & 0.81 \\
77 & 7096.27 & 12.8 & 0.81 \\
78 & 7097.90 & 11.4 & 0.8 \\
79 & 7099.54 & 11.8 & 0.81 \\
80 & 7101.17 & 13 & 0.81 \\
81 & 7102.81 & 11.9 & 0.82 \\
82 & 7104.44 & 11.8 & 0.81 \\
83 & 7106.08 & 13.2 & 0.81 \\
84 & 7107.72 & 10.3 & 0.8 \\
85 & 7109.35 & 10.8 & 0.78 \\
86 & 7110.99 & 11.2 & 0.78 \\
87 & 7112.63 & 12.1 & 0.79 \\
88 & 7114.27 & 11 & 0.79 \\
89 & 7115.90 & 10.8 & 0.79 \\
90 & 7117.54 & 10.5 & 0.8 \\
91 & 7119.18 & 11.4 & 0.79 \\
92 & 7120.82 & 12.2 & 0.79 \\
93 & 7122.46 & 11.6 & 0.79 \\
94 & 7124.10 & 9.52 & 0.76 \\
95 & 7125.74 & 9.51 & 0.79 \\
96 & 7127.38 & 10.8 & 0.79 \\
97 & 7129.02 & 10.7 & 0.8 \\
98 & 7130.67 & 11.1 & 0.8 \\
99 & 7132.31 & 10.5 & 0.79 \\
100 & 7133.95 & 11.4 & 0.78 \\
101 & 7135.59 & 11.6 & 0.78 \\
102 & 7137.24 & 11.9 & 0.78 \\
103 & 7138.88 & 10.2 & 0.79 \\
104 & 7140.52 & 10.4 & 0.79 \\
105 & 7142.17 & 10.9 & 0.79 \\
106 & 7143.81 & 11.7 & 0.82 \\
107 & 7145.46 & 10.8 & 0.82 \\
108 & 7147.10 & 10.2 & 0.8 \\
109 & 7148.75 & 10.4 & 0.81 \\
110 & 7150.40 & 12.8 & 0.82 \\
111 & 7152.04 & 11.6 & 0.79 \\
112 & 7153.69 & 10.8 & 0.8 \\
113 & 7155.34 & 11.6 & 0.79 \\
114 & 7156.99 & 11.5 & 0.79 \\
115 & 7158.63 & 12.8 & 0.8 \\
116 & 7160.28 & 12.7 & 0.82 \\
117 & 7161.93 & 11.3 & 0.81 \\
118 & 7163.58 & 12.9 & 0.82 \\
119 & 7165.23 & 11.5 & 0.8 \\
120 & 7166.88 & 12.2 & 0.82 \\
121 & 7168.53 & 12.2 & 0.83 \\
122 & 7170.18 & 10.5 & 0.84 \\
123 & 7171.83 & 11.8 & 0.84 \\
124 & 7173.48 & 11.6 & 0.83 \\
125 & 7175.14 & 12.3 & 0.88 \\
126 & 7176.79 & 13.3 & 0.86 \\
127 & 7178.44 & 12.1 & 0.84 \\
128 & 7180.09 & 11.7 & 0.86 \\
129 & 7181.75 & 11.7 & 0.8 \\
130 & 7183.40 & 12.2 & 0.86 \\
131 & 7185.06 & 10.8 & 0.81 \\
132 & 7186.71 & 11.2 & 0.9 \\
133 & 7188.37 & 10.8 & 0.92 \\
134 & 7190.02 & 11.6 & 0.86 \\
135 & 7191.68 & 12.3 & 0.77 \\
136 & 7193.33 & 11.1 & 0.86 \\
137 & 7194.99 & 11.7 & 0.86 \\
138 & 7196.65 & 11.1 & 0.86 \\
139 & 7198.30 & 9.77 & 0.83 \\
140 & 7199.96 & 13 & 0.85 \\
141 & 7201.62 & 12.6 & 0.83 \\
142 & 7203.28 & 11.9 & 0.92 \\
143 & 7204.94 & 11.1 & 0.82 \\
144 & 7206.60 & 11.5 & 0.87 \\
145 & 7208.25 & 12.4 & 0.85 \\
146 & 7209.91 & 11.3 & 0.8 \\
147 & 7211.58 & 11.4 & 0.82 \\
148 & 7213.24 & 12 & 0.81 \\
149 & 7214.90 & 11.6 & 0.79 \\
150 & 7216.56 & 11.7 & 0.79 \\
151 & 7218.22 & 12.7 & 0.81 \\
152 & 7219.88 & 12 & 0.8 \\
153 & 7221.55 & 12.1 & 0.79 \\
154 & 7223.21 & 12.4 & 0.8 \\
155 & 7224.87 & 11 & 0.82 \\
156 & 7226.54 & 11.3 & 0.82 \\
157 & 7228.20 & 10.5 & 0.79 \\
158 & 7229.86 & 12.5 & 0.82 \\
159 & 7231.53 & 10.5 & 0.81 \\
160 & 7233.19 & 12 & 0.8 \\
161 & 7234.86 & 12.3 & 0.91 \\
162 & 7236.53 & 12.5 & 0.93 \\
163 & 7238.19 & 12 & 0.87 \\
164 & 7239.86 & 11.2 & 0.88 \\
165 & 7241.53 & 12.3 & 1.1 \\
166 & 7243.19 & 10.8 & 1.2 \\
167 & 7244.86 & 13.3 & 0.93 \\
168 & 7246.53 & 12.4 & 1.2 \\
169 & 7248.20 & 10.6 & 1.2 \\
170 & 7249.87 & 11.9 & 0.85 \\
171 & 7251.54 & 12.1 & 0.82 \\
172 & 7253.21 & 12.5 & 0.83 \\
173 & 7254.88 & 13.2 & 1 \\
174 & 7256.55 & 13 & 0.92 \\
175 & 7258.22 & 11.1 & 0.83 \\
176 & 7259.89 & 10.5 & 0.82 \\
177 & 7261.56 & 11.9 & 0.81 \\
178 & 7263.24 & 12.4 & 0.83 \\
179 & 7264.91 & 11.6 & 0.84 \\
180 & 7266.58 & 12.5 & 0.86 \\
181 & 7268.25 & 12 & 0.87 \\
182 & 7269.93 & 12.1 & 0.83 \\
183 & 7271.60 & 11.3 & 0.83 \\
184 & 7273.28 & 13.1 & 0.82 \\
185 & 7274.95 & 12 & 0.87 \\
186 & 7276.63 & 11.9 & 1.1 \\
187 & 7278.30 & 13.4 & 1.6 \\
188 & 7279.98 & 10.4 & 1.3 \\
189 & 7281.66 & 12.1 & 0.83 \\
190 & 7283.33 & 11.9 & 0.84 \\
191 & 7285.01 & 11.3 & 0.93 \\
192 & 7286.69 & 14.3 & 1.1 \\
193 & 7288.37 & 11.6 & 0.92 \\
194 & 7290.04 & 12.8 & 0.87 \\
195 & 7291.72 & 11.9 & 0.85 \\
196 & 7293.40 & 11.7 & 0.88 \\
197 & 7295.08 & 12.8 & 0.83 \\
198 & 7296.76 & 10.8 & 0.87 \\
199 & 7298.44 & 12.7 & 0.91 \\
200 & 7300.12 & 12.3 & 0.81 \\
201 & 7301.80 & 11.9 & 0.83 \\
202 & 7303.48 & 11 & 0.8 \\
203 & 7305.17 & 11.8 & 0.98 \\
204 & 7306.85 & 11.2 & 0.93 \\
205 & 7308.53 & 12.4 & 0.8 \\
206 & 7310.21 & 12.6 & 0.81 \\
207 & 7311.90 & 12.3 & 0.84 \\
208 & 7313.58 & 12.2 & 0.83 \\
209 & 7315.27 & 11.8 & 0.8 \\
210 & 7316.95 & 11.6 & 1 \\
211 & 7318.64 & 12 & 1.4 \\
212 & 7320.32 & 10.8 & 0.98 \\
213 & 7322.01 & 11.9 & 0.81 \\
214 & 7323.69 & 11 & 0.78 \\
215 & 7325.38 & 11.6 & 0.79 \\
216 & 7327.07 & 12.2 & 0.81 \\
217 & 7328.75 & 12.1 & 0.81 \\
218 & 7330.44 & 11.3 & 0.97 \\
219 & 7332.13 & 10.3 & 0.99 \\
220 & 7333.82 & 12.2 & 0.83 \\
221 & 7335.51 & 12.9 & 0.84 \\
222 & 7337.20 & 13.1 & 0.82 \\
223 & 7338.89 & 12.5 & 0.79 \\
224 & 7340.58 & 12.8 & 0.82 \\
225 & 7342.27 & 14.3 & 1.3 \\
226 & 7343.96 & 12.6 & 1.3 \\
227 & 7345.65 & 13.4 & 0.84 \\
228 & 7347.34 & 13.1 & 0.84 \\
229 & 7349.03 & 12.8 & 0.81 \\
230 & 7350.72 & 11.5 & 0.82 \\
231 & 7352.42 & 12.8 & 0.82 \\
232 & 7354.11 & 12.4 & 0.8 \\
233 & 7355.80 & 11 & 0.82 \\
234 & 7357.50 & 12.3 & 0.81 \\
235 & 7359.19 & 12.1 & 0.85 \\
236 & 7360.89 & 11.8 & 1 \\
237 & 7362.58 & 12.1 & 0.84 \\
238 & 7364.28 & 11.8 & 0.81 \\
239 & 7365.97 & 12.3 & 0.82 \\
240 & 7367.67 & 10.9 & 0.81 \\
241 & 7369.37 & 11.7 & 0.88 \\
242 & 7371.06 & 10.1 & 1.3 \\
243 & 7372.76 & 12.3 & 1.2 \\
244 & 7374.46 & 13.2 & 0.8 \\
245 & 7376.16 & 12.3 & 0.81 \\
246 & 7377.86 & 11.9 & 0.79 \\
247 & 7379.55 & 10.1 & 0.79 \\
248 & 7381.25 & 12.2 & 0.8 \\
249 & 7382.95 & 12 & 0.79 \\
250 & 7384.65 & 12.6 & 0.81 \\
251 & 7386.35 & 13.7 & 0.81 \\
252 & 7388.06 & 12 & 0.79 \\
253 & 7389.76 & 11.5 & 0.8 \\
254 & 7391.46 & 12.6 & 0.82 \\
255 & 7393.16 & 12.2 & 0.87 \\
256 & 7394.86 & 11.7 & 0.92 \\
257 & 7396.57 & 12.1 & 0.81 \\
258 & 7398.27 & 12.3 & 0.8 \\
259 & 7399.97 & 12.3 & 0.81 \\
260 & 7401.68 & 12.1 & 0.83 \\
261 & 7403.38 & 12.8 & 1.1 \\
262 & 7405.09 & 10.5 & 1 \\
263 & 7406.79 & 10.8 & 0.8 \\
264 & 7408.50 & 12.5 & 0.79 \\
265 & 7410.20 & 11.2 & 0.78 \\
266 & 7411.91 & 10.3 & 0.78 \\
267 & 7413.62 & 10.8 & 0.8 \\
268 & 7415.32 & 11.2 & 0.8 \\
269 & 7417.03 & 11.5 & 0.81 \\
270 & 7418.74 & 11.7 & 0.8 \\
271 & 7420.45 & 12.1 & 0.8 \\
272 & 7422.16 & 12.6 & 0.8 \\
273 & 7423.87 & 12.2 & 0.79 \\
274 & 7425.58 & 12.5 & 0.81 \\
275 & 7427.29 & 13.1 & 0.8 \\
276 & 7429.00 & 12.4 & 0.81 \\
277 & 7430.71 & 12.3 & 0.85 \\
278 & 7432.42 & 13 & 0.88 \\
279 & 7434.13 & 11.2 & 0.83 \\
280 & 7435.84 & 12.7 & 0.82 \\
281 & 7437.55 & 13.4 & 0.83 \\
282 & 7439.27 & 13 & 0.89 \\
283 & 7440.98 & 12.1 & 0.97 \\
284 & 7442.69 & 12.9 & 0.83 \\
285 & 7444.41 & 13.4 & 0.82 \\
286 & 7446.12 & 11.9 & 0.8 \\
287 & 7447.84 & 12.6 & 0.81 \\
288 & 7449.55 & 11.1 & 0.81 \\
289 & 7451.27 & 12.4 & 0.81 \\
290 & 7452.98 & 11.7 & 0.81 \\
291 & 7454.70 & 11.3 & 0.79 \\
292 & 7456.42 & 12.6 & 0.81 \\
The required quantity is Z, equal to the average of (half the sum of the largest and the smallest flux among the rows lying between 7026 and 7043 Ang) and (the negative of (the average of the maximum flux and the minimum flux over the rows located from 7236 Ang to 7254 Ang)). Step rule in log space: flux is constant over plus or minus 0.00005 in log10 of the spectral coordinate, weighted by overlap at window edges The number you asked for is -0.28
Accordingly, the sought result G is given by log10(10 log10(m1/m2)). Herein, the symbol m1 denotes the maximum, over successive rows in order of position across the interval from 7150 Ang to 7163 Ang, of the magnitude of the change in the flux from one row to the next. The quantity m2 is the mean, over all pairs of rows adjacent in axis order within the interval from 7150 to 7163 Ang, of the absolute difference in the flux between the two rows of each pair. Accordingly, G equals 0.37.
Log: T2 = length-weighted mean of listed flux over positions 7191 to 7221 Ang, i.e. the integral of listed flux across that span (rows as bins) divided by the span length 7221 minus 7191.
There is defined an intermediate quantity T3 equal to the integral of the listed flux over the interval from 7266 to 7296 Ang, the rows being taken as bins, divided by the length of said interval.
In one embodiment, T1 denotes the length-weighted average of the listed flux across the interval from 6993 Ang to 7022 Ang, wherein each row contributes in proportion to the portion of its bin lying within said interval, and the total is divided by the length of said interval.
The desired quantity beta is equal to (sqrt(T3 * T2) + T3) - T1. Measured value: 11.6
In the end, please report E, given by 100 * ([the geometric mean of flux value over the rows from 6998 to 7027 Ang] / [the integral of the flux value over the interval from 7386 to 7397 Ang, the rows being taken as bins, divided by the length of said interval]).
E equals 103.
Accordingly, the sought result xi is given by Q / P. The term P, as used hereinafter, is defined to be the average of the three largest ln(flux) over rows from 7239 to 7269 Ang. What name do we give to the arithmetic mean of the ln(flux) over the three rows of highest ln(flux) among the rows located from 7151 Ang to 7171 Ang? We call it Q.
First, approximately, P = 2.58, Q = 2.55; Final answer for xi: 0.99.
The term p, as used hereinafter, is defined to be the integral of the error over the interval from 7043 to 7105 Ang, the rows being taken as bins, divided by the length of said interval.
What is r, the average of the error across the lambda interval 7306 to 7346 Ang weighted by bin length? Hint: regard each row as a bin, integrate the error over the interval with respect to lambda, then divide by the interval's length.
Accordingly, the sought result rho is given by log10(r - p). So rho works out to -1.0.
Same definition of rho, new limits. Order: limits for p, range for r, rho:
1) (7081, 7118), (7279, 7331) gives -1.0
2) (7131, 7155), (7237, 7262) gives -0.8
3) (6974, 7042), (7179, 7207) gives -2.0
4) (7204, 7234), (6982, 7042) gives -1.6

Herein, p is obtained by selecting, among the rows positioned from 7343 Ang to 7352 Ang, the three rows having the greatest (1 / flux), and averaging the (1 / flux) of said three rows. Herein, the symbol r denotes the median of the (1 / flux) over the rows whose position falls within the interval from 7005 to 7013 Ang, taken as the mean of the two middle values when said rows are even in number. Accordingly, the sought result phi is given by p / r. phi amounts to 1.08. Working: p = 0.0815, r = 0.0758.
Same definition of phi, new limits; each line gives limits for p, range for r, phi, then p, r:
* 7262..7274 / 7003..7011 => 1.01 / 0.0860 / 0.0847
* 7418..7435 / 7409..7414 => 0.93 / 0.0858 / 0.0926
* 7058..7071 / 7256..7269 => 1.14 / 0.0954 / 0.0837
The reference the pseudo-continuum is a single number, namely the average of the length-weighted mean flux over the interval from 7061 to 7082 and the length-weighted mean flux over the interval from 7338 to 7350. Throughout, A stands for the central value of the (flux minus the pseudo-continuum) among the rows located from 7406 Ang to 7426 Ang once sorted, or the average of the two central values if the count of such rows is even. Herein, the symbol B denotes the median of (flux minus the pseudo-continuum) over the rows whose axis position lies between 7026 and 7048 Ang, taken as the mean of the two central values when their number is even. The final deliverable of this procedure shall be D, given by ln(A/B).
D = -0.4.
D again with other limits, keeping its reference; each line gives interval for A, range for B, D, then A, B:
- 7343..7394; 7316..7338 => -1.4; -0.1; -0.40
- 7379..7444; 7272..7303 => -1.3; -0.1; -0.35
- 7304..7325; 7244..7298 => 0.4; -0.4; -0.30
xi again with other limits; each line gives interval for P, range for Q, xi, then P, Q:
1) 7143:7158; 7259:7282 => 1.03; 2.49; 2.56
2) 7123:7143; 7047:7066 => 1.03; 2.45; 2.54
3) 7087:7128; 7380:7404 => 1.00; 2.56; 2.57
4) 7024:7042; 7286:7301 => 1.02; 2.54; 2.59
